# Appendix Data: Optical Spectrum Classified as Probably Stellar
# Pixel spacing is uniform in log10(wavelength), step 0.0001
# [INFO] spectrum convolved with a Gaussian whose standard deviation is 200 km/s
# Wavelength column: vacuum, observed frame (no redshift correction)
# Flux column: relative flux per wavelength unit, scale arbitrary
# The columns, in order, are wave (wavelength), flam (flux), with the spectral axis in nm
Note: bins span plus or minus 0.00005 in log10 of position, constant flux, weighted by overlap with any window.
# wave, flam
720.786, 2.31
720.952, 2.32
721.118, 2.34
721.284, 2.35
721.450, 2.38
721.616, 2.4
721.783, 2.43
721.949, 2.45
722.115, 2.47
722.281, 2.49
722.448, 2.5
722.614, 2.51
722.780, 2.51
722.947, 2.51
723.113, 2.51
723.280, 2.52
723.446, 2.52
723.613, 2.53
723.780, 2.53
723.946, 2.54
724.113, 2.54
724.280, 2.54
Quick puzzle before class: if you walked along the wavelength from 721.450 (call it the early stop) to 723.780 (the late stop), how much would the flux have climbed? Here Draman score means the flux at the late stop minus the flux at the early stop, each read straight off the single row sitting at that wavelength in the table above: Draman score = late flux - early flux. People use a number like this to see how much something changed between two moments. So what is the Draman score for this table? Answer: 0.15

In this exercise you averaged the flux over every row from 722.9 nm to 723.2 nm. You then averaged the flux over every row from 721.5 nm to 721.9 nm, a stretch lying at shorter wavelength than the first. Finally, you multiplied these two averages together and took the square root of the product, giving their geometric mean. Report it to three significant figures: 2.46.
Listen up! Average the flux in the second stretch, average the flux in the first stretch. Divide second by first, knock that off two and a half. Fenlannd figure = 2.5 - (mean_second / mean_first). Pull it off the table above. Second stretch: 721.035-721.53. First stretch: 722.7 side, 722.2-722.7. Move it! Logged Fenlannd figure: 1.56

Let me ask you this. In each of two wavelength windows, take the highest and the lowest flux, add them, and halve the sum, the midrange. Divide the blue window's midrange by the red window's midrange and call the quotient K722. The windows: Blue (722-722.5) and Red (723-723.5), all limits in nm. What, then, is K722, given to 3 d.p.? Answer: 0.988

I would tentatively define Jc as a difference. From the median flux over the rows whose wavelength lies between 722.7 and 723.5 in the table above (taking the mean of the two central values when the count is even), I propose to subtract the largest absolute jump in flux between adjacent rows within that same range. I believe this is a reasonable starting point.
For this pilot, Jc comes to 2.50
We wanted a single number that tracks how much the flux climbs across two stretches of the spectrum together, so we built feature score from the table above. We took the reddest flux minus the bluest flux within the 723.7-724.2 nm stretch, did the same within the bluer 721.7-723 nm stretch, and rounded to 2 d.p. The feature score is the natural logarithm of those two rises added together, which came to -2.41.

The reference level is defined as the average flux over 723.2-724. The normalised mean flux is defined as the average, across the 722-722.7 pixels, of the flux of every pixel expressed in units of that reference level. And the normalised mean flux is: 0.986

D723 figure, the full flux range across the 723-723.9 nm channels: 0.020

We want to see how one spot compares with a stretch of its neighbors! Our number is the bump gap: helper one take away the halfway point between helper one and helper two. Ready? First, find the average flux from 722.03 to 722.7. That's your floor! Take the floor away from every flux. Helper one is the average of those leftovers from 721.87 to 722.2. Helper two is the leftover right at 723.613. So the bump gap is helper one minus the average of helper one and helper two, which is -0.035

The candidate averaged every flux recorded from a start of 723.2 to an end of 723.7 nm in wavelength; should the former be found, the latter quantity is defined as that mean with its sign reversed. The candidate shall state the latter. -2.52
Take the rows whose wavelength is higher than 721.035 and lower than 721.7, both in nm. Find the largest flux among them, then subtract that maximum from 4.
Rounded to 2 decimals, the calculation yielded 1.60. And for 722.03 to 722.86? 1.49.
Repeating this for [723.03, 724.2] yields 1.46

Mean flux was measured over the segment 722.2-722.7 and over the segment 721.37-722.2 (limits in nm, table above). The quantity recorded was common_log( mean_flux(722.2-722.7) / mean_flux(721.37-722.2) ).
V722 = 0.013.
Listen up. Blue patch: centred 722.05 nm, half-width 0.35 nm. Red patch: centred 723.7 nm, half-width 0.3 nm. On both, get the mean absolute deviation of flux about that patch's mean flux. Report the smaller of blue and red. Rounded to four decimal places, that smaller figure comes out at 0.0050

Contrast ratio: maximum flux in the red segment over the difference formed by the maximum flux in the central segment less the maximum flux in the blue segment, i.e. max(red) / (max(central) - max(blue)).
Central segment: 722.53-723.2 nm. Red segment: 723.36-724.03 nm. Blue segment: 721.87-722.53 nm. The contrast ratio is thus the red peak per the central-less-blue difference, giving 254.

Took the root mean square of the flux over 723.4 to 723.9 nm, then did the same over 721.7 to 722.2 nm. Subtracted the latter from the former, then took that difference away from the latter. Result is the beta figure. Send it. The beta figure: 2.37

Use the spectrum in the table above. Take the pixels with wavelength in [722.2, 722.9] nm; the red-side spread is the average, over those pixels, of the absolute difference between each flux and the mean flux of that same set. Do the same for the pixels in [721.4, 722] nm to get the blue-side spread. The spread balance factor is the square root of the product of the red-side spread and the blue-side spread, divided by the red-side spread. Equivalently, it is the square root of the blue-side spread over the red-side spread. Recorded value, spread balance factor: 1.8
